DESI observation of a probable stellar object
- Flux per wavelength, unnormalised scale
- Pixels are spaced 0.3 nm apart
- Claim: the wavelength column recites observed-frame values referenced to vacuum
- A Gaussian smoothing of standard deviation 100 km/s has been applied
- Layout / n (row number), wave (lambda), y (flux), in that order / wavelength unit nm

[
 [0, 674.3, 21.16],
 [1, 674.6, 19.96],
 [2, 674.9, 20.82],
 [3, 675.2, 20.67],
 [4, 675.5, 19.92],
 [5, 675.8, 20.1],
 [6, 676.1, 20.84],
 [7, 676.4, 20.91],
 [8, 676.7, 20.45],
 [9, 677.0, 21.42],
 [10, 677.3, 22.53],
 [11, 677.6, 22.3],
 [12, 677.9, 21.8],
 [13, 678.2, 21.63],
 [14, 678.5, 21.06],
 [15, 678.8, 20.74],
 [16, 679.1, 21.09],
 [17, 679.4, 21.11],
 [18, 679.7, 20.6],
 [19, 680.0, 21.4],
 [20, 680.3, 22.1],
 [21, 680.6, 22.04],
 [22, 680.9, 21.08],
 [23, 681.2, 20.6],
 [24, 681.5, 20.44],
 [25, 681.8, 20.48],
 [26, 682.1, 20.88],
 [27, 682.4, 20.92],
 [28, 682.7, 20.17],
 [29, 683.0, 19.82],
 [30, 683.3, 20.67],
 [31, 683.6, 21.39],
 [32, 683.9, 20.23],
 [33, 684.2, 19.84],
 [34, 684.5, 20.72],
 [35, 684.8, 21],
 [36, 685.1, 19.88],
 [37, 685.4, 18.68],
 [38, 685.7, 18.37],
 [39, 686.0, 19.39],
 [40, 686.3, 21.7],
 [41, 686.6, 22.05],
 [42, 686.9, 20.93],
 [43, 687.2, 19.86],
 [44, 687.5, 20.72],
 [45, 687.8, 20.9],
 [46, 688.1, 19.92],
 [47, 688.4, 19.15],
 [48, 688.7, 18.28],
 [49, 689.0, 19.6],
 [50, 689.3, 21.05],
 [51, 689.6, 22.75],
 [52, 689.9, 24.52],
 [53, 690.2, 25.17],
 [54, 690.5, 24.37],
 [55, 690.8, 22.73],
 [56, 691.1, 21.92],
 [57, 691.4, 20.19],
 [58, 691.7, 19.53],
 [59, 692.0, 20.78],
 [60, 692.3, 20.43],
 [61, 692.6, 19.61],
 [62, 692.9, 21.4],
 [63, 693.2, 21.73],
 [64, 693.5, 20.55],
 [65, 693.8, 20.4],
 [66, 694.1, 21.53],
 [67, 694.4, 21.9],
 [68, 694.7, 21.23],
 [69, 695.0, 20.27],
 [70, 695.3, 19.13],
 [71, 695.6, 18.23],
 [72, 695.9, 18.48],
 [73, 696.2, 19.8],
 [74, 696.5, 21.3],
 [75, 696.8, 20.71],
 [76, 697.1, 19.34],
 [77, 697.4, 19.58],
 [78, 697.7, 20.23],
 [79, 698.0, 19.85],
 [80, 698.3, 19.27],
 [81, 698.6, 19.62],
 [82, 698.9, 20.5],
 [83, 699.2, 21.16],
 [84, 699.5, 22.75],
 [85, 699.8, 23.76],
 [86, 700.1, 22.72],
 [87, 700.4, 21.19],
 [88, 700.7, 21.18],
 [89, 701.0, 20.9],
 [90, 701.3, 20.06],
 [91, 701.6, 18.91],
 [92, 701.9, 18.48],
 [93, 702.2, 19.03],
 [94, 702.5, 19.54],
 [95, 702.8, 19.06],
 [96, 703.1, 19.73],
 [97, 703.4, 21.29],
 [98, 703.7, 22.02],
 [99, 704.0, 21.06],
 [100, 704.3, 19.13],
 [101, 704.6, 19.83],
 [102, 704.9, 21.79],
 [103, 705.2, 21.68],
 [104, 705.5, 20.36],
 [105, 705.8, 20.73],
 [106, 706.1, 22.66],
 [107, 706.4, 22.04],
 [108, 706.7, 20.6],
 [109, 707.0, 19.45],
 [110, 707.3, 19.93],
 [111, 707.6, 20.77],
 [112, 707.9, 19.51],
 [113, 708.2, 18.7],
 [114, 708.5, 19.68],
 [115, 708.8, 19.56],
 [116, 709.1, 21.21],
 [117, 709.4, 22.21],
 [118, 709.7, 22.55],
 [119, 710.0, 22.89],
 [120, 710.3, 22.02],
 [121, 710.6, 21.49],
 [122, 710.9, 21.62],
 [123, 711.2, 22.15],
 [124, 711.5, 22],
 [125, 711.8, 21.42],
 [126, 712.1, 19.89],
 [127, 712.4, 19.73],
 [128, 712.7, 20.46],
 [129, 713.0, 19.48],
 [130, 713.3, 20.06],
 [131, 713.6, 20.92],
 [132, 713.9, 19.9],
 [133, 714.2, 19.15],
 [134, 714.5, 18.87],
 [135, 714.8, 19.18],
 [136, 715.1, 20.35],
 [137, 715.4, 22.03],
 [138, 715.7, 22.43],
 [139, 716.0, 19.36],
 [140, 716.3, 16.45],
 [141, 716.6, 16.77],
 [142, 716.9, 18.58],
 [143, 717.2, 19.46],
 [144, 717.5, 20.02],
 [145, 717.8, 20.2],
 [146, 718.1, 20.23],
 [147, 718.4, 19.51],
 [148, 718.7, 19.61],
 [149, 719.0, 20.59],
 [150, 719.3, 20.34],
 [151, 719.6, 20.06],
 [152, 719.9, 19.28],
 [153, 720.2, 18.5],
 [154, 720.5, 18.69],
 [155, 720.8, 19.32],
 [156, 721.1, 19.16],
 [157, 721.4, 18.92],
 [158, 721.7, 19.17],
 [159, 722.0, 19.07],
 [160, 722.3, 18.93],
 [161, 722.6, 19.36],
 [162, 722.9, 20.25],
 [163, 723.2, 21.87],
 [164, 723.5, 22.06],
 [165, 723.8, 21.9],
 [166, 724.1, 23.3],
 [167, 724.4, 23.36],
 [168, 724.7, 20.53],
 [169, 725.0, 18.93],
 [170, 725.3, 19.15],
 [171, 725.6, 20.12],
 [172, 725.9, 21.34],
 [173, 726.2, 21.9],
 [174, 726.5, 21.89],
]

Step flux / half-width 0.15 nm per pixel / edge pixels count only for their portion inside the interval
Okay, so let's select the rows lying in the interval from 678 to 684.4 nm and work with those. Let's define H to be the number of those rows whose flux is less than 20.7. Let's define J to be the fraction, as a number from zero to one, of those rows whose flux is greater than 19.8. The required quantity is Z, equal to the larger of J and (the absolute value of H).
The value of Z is 9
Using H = 9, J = 1.00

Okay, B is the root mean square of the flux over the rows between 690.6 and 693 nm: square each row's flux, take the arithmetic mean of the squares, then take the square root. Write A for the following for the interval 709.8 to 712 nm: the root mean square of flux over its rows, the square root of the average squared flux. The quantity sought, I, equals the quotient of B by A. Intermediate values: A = 21.9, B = 20.9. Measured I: 0.95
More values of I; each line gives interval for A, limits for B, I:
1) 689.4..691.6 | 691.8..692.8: 0.88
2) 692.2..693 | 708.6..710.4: 1.06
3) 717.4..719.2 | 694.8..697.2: 0.98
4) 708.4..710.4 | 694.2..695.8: 0.94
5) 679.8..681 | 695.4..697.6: 0.91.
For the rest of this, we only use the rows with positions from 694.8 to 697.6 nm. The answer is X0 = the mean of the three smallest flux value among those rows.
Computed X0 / 18.6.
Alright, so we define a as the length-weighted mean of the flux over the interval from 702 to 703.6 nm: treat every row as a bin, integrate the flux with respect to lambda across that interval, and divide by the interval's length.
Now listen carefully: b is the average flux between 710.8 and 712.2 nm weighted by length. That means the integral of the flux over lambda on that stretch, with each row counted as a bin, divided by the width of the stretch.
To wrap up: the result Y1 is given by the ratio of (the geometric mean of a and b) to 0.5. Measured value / 41.2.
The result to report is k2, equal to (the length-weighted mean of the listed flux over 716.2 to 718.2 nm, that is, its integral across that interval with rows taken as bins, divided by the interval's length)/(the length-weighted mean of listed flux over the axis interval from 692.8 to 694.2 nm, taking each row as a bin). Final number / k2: 0.89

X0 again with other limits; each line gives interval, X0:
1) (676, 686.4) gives 18.8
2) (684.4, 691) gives 18.4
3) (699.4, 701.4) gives 20.7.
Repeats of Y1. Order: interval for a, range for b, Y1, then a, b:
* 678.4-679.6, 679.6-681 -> 42.5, 21.0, 21.5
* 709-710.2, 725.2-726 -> 42.4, 22.2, 20.2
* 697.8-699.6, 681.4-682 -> 41.0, 20.5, 20.5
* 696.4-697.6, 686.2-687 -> 41.8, 20.2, 21.6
